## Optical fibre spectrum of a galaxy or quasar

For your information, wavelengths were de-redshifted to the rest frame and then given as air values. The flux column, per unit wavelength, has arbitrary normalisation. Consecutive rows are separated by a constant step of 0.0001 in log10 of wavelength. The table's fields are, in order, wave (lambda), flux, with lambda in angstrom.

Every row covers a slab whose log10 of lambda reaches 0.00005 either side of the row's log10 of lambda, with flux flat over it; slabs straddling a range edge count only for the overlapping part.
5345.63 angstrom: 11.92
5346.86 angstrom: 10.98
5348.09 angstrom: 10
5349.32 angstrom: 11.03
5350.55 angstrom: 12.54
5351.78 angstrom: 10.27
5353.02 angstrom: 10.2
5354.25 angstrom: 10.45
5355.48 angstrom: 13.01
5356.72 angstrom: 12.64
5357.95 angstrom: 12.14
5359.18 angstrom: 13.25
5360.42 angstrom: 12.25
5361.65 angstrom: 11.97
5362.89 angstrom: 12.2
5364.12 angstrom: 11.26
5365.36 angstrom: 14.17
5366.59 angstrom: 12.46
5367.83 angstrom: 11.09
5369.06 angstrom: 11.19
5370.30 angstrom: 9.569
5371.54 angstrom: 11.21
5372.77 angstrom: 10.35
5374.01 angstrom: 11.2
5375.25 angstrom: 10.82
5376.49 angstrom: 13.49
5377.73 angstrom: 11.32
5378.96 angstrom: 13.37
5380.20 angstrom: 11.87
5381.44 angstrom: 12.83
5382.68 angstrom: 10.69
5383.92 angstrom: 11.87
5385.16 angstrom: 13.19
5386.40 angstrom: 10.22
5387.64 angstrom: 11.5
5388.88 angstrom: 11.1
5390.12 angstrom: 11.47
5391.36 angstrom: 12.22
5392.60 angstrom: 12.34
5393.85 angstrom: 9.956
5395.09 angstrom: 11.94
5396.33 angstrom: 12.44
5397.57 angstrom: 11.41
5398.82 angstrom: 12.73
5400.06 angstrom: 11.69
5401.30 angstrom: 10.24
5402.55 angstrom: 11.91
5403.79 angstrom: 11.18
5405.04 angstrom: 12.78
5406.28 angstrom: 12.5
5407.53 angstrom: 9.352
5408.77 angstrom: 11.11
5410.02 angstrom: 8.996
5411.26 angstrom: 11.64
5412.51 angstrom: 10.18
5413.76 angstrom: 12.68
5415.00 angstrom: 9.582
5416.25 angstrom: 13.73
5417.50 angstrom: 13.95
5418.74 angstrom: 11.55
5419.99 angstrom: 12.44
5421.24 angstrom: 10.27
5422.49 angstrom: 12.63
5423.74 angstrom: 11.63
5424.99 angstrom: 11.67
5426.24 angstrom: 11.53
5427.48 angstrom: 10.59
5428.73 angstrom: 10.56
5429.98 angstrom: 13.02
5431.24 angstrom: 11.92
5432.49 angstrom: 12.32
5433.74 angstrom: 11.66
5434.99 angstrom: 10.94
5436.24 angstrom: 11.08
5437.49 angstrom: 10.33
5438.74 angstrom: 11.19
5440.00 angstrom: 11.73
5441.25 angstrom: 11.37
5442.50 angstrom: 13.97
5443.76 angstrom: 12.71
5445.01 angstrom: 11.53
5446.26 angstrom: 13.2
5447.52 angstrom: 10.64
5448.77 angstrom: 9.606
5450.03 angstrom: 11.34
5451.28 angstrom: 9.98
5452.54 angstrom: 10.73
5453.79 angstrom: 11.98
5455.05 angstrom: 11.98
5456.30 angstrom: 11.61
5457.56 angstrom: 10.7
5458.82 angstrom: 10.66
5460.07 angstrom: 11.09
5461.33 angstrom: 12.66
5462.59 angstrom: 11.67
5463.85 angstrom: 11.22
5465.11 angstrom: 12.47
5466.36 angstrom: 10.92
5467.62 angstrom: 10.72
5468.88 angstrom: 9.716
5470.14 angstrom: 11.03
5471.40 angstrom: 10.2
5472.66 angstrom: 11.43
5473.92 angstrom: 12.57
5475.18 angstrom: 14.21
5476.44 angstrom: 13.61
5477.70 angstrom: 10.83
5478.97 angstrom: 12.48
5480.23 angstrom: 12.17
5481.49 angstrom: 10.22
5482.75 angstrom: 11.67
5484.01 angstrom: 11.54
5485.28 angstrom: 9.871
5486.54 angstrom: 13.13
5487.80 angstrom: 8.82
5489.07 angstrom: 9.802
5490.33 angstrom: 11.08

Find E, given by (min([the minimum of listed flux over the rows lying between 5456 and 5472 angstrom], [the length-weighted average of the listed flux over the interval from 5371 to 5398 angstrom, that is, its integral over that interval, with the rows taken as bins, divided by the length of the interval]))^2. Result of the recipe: 94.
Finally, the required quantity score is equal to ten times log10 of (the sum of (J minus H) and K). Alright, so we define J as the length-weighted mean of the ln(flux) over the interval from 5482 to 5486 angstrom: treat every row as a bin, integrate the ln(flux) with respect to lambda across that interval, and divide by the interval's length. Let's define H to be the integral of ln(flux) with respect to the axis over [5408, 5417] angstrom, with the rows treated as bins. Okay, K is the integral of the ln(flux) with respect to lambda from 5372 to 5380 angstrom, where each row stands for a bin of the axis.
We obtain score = -3.2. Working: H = 22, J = 2.40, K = 20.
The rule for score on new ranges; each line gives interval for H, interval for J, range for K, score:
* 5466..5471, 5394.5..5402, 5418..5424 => 7.4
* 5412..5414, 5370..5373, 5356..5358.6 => 6.1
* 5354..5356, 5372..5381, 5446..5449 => 6.7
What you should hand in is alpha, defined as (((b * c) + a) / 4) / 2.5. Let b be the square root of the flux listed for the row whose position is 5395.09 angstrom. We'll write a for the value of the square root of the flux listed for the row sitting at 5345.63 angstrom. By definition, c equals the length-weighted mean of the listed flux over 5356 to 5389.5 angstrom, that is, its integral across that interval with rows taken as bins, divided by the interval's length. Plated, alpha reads 4.43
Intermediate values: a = 3.45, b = 3.46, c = 11.8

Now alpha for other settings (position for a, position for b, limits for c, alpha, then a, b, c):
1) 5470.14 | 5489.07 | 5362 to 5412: 3.95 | 3.32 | 3.13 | 11.6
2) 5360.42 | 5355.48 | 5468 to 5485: 4.54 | 3.50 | 3.61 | 11.6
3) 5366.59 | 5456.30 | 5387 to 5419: 4.29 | 3.53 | 3.41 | 11.5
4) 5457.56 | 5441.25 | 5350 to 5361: 4.32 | 3.27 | 3.37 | 11.9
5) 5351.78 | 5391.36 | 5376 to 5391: 4.48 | 3.20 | 3.50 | 11.9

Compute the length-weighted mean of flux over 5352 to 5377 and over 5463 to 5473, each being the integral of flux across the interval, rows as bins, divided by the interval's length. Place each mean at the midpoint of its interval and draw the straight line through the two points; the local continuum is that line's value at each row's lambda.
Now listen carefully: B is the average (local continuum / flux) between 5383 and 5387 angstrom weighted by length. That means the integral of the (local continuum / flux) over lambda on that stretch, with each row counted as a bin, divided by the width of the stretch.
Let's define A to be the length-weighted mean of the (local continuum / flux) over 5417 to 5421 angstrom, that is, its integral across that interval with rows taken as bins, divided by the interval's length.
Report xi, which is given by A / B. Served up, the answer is 0.92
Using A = 0.923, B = 1.00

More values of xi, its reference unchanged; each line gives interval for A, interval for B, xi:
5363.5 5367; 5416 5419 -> 1.08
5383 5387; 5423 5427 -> 1.03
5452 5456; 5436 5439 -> 0.92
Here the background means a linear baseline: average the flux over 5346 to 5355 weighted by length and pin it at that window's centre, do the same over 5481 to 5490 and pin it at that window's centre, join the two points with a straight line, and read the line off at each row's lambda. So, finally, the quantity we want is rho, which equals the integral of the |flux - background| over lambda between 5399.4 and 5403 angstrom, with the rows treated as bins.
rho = 3.1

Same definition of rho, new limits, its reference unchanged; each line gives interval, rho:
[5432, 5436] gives 3.1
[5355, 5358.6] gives 6.3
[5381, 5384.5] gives 3.5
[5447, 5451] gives 2.6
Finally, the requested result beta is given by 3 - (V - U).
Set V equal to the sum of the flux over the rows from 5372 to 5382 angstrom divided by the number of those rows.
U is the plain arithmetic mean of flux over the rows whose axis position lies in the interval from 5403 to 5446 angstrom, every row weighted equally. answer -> 2.69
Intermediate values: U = 11.6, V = 11.91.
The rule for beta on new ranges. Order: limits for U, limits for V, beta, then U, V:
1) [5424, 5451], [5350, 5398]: 2.84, 11.6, 11.73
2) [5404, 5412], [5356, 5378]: 2.25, 11.1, 11.81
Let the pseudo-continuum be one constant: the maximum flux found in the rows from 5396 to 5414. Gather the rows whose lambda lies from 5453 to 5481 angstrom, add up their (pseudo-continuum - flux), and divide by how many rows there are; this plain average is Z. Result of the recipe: 1.1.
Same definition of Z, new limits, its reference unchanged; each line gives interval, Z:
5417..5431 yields 1.0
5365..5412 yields 1.2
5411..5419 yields 0.9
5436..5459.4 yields 1.4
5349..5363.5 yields 1.0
